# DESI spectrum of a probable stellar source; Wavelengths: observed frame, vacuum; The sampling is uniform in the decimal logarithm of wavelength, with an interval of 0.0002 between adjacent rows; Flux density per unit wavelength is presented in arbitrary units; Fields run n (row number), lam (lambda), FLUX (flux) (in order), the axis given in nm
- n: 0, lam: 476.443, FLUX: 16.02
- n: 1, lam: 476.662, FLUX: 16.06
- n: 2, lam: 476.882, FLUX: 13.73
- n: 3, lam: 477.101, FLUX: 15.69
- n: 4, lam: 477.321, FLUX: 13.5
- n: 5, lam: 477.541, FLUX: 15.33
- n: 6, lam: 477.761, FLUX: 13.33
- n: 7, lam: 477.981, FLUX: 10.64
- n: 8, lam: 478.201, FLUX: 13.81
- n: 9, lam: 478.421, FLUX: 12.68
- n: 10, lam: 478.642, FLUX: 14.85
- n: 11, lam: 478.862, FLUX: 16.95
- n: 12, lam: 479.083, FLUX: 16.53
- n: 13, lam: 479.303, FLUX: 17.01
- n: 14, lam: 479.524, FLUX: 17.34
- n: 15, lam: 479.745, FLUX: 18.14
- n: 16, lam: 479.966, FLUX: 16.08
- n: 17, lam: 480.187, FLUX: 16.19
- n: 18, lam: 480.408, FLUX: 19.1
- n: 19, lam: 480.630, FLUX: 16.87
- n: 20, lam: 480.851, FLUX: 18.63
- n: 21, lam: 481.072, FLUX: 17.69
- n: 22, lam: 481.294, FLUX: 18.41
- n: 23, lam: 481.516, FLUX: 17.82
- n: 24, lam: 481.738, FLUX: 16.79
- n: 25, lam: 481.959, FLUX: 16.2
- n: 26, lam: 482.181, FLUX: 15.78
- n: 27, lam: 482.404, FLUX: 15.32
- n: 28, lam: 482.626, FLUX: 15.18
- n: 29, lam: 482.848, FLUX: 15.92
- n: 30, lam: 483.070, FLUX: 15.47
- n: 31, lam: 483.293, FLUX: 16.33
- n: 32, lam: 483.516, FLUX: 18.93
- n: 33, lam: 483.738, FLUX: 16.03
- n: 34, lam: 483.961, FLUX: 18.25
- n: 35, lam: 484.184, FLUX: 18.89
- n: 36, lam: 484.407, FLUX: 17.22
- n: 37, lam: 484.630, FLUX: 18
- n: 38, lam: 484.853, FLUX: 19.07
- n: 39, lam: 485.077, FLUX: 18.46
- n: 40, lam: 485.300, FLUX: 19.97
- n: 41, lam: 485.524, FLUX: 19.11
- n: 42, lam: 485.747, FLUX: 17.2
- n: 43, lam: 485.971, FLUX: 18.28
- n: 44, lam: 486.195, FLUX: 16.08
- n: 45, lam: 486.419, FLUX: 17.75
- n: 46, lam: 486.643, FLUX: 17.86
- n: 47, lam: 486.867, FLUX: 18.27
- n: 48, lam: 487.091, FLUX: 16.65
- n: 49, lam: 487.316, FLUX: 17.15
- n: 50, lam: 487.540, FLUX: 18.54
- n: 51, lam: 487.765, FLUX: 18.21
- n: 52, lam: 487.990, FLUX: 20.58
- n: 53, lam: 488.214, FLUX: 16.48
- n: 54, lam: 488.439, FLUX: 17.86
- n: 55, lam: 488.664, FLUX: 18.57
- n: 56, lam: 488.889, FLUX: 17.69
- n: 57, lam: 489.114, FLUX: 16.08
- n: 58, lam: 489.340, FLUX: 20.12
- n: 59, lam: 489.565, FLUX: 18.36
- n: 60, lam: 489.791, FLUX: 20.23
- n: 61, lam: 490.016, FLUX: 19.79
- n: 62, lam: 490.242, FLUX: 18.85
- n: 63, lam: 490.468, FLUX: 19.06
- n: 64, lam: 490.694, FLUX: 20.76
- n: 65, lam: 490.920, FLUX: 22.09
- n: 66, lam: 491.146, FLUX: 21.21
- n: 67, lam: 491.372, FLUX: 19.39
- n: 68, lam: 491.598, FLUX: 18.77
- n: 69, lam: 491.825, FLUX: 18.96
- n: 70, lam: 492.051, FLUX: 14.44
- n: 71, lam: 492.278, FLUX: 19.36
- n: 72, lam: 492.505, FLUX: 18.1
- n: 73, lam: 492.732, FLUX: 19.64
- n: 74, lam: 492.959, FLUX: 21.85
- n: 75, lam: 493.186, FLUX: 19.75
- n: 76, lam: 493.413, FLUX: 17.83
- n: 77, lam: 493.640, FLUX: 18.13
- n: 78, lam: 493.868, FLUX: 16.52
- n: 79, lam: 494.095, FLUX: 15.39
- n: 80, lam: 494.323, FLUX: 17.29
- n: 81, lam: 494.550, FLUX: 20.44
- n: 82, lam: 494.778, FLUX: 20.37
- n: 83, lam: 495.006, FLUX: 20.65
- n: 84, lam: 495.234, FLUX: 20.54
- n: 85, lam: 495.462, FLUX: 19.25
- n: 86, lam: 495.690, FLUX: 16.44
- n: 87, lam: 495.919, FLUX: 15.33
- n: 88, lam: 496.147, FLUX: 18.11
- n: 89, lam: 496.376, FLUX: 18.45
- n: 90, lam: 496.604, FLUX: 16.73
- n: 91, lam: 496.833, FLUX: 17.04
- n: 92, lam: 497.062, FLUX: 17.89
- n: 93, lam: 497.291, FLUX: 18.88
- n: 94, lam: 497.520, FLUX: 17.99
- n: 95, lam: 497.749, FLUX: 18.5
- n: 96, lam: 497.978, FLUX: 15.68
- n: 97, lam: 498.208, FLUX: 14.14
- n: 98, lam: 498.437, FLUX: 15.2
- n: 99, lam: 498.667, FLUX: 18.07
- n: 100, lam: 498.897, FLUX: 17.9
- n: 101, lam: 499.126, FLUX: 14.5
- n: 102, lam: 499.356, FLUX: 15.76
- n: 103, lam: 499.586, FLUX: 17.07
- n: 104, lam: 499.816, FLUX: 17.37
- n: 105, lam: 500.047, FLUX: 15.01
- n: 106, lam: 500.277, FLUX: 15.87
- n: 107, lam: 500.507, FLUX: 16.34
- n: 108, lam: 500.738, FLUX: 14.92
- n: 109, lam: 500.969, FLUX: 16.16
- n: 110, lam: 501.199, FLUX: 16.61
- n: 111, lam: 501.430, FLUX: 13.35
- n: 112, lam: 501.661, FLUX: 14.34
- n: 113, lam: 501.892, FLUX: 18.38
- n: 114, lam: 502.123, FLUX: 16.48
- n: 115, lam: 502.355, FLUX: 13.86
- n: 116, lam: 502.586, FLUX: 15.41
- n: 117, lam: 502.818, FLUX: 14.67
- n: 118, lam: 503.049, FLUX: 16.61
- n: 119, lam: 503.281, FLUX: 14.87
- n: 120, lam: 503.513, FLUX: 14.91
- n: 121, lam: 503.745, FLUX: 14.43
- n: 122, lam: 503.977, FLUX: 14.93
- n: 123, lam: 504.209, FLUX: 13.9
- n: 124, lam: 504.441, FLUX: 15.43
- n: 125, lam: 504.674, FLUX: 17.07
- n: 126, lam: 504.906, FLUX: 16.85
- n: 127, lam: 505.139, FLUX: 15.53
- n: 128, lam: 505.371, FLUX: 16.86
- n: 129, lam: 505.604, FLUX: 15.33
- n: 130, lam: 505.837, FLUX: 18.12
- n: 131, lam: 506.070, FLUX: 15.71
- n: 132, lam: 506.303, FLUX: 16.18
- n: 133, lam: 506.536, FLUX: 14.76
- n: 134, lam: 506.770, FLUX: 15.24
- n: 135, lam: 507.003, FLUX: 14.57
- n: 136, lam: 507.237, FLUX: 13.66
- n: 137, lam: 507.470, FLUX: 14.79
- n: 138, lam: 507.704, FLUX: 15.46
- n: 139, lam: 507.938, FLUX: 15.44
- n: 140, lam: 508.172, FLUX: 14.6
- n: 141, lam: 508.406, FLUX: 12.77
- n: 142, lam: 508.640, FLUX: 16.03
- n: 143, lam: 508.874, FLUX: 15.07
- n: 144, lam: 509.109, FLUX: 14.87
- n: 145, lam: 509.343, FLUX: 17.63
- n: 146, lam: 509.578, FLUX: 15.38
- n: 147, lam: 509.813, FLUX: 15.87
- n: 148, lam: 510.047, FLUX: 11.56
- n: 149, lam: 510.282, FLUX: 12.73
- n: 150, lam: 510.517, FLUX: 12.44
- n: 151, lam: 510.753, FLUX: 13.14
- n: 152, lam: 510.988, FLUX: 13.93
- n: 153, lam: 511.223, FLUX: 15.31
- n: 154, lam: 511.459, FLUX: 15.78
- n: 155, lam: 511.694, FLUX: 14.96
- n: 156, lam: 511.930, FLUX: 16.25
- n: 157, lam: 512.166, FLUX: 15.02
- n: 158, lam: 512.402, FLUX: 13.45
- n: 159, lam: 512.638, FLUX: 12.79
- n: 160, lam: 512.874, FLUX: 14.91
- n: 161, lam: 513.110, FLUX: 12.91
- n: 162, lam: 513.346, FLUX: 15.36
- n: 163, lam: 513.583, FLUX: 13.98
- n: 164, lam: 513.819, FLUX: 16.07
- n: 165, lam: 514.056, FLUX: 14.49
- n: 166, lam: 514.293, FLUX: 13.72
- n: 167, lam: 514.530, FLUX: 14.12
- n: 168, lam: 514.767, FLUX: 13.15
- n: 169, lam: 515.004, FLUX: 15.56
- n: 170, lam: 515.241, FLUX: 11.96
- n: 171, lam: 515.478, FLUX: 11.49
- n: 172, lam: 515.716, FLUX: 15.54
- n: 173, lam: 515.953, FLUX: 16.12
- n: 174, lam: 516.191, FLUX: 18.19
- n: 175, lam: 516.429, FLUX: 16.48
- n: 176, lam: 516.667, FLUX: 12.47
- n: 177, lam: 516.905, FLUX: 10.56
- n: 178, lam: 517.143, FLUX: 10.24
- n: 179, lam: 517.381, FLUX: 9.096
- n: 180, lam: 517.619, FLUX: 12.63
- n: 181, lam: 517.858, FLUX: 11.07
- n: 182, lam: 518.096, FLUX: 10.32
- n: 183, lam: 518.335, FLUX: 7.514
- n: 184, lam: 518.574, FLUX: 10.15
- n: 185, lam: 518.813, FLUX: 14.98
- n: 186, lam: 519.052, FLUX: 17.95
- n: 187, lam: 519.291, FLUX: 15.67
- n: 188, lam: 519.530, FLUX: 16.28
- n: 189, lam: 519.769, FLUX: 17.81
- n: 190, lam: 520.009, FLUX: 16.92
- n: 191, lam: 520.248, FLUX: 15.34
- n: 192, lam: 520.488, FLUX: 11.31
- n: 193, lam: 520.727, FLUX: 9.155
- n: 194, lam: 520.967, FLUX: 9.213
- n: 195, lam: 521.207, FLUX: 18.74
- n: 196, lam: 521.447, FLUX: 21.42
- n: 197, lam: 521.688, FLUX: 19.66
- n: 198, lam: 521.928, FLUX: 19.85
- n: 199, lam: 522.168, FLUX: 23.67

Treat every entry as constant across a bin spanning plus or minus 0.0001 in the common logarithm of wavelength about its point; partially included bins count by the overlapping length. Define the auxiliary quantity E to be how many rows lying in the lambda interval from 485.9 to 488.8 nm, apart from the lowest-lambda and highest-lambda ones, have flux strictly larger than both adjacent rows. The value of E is 3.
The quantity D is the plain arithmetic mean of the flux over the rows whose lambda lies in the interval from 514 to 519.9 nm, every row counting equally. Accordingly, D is 13.5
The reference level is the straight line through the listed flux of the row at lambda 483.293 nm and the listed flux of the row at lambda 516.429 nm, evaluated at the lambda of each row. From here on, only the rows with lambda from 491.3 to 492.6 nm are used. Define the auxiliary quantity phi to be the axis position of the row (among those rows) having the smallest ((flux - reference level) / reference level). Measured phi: 492.051 nm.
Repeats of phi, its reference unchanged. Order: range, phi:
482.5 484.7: 482.626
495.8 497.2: 495.919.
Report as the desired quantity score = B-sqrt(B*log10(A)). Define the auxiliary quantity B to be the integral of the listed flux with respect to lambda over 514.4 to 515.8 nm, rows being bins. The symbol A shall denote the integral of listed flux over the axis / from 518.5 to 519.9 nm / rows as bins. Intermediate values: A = 21.9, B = 19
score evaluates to 14.0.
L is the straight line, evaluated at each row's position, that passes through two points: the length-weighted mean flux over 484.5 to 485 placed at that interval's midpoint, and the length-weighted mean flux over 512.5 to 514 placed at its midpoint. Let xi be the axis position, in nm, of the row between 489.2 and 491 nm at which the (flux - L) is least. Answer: 489.565 nm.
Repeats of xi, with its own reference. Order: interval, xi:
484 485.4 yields 484.407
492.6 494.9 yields 494.095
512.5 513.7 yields 512.638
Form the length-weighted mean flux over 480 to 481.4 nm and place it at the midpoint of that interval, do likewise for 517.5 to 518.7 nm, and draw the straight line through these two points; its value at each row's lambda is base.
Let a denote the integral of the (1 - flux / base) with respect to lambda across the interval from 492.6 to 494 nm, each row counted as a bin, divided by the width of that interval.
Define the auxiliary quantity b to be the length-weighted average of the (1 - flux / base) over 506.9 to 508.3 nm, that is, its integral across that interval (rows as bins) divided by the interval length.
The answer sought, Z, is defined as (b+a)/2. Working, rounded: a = -0.24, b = -0.19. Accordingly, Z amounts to -0.213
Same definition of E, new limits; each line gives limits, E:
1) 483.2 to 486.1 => 4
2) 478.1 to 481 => 3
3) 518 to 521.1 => 2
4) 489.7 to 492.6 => 3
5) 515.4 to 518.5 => 2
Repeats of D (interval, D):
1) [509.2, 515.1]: 14.4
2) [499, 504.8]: 15.5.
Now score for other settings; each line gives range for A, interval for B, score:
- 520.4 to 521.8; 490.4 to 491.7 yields 20.5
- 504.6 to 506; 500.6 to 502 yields 16.4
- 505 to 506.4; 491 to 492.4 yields 20.3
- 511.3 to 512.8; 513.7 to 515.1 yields 15.1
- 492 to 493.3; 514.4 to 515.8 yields 13.9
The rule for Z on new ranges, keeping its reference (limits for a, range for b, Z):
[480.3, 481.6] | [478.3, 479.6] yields 0.050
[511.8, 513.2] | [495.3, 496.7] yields -0.217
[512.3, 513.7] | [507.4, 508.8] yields -0.215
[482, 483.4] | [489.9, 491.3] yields -0.096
